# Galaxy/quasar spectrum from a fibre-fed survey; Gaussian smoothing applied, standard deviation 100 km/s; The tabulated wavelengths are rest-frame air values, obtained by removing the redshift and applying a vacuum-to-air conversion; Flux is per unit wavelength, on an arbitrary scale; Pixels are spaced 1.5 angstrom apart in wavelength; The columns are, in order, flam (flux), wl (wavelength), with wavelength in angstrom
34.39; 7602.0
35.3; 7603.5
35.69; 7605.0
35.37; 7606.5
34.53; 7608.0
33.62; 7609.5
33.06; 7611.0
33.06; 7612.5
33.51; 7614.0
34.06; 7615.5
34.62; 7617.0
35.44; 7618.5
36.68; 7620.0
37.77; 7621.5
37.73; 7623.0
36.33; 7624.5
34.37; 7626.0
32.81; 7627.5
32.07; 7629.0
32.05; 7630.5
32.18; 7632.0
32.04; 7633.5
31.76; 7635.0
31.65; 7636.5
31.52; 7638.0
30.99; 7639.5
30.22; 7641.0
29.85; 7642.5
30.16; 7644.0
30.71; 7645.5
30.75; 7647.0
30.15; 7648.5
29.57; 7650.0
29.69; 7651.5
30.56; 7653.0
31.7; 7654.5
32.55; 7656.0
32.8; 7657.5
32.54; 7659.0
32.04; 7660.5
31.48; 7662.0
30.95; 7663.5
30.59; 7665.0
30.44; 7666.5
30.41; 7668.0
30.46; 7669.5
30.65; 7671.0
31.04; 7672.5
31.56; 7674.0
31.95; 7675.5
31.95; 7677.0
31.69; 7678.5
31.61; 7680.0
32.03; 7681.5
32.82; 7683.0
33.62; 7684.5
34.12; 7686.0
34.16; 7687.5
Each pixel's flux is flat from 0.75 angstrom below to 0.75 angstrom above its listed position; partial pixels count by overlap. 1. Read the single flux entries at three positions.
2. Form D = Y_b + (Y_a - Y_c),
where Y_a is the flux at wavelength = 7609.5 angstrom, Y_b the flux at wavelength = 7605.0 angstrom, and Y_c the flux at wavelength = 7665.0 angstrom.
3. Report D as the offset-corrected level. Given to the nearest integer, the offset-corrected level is 39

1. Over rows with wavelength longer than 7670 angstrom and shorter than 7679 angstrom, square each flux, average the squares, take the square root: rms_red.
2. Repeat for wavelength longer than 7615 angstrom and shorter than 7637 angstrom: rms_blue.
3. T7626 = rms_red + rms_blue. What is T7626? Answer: 65.6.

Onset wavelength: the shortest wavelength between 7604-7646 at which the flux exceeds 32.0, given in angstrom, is 7605.0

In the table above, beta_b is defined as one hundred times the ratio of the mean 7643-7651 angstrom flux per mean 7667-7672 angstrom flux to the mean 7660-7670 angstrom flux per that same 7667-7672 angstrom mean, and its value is 98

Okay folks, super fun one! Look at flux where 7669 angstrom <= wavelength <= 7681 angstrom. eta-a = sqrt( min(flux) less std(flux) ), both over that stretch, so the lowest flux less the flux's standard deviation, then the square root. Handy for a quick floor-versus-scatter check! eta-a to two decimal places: 5.47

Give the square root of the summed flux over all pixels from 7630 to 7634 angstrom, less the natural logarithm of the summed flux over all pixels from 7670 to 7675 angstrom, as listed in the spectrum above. 5.28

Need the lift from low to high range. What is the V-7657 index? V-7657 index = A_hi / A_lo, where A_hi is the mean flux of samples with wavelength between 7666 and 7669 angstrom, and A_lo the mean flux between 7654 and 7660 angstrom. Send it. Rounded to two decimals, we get 0.94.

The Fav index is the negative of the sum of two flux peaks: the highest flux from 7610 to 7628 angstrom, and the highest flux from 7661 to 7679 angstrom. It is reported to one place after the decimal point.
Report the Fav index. -69.7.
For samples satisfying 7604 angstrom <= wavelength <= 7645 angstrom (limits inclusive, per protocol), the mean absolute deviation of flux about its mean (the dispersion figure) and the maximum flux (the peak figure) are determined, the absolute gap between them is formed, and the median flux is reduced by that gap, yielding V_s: -2.87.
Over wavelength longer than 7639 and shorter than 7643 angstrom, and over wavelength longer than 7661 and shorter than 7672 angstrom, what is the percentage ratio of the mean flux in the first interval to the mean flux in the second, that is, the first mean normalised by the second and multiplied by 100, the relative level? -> 99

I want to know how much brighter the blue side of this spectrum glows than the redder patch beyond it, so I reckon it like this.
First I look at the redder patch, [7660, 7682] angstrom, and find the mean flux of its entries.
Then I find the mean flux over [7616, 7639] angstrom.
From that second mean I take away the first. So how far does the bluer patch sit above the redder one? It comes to 2.7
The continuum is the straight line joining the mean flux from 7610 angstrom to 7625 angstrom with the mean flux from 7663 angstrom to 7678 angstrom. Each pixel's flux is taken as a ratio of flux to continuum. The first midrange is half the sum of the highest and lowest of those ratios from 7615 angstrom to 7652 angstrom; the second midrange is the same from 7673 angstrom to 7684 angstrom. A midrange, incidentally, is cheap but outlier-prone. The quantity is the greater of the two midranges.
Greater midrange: 1.06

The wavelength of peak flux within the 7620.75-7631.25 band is 7621.5 angstrom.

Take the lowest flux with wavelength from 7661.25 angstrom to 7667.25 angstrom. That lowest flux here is 30.44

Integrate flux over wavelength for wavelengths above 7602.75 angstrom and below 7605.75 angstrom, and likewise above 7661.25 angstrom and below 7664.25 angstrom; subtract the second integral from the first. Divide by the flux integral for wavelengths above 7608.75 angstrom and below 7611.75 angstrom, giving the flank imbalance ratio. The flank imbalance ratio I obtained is 0.13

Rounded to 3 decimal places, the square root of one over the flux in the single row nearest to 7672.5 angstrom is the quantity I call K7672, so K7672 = 0.179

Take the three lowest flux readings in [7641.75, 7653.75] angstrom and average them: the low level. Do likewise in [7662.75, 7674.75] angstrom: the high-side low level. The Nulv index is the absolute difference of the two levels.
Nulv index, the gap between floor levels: 0.73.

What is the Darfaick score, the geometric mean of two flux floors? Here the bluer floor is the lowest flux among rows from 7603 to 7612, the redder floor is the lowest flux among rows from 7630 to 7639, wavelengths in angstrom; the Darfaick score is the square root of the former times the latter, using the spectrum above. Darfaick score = 32.3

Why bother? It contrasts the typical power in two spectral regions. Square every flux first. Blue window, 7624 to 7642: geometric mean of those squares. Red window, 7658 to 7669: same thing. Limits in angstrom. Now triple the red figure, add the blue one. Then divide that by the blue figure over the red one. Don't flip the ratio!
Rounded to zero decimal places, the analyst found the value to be 3698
